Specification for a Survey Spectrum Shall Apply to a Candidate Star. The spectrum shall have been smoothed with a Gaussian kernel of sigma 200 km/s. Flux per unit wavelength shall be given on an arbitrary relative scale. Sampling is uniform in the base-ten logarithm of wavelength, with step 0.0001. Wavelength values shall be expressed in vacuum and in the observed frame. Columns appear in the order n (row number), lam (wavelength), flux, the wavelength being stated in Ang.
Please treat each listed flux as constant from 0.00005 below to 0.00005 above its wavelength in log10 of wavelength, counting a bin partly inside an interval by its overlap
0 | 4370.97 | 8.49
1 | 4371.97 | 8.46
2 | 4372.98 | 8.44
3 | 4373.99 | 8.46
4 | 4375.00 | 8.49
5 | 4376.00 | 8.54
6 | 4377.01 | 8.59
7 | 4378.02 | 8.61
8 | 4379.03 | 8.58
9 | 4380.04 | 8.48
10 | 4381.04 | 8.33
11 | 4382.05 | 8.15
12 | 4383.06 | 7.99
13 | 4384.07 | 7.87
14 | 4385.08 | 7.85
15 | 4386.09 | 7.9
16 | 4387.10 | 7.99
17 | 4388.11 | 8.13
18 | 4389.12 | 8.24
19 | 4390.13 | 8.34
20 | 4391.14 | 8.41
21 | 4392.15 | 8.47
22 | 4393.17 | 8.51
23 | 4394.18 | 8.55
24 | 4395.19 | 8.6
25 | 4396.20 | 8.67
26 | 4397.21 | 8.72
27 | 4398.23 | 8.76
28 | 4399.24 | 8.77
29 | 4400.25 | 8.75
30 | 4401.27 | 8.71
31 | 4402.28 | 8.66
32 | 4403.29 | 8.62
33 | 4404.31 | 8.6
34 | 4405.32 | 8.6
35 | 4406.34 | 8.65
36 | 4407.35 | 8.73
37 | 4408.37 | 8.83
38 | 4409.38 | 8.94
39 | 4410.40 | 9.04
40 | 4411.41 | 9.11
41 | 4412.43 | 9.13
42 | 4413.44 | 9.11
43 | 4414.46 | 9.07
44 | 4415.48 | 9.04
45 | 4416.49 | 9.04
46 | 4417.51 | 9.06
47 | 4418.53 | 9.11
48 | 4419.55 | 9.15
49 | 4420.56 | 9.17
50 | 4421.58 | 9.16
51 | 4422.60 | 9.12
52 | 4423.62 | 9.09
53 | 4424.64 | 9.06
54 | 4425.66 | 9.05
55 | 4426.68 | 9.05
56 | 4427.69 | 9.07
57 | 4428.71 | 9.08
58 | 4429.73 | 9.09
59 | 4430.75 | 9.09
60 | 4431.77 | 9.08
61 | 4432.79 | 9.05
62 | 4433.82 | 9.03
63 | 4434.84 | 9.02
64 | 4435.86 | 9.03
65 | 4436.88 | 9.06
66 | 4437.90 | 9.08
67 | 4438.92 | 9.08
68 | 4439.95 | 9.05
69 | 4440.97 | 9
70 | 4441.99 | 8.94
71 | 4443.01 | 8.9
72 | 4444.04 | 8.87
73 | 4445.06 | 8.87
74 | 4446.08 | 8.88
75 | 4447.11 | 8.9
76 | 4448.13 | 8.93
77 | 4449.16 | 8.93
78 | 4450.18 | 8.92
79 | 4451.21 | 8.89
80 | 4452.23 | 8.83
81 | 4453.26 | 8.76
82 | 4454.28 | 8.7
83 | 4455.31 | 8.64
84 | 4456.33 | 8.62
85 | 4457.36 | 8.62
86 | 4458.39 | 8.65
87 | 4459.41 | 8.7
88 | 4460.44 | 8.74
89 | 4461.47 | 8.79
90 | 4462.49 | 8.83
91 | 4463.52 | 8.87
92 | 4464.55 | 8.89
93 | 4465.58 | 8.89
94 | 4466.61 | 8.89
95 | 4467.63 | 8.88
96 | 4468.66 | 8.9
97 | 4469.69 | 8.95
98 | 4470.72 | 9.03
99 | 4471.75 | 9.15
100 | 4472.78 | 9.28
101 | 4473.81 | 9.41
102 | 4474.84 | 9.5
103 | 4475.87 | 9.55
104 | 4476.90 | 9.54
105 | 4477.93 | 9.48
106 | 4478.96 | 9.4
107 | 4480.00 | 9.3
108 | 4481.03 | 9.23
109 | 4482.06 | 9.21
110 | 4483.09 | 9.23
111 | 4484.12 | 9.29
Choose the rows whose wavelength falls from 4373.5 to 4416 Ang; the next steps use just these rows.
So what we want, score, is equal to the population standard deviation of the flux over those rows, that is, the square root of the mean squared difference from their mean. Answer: 0.34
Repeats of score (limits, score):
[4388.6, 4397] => 0.13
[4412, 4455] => 0.11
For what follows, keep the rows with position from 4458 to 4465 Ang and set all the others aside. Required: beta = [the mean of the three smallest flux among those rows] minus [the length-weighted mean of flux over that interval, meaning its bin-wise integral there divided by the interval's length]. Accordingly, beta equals -0.09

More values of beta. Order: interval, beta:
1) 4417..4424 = -0.03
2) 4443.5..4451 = -0.02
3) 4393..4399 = -0.10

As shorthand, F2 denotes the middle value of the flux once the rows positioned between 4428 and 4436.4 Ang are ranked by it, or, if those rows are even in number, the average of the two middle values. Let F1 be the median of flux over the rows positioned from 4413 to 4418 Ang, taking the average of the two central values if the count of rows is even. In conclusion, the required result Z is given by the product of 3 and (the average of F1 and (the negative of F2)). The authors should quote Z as 0.0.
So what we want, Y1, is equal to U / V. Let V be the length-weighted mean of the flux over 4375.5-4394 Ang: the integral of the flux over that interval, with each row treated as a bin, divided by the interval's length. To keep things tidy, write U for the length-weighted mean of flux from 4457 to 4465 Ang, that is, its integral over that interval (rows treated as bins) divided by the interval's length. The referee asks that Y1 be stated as 1.06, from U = 8.8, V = 8.3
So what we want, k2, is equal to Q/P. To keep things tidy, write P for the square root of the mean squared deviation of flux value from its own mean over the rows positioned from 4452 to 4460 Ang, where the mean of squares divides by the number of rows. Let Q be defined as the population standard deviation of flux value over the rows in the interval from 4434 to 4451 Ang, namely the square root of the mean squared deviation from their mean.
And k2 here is 1.1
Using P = 0.07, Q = 0.07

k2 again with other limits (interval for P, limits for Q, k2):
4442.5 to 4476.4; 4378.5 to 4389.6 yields 1.0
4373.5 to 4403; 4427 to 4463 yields 0.5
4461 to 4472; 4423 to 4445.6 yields 0.7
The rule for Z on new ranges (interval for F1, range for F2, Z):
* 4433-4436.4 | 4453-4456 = 0.5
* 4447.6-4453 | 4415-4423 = -0.3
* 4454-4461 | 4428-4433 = -0.6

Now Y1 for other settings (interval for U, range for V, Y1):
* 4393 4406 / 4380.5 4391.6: 1.07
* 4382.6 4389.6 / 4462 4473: 0.89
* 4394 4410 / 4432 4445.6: 0.97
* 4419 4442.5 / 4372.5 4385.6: 1.09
